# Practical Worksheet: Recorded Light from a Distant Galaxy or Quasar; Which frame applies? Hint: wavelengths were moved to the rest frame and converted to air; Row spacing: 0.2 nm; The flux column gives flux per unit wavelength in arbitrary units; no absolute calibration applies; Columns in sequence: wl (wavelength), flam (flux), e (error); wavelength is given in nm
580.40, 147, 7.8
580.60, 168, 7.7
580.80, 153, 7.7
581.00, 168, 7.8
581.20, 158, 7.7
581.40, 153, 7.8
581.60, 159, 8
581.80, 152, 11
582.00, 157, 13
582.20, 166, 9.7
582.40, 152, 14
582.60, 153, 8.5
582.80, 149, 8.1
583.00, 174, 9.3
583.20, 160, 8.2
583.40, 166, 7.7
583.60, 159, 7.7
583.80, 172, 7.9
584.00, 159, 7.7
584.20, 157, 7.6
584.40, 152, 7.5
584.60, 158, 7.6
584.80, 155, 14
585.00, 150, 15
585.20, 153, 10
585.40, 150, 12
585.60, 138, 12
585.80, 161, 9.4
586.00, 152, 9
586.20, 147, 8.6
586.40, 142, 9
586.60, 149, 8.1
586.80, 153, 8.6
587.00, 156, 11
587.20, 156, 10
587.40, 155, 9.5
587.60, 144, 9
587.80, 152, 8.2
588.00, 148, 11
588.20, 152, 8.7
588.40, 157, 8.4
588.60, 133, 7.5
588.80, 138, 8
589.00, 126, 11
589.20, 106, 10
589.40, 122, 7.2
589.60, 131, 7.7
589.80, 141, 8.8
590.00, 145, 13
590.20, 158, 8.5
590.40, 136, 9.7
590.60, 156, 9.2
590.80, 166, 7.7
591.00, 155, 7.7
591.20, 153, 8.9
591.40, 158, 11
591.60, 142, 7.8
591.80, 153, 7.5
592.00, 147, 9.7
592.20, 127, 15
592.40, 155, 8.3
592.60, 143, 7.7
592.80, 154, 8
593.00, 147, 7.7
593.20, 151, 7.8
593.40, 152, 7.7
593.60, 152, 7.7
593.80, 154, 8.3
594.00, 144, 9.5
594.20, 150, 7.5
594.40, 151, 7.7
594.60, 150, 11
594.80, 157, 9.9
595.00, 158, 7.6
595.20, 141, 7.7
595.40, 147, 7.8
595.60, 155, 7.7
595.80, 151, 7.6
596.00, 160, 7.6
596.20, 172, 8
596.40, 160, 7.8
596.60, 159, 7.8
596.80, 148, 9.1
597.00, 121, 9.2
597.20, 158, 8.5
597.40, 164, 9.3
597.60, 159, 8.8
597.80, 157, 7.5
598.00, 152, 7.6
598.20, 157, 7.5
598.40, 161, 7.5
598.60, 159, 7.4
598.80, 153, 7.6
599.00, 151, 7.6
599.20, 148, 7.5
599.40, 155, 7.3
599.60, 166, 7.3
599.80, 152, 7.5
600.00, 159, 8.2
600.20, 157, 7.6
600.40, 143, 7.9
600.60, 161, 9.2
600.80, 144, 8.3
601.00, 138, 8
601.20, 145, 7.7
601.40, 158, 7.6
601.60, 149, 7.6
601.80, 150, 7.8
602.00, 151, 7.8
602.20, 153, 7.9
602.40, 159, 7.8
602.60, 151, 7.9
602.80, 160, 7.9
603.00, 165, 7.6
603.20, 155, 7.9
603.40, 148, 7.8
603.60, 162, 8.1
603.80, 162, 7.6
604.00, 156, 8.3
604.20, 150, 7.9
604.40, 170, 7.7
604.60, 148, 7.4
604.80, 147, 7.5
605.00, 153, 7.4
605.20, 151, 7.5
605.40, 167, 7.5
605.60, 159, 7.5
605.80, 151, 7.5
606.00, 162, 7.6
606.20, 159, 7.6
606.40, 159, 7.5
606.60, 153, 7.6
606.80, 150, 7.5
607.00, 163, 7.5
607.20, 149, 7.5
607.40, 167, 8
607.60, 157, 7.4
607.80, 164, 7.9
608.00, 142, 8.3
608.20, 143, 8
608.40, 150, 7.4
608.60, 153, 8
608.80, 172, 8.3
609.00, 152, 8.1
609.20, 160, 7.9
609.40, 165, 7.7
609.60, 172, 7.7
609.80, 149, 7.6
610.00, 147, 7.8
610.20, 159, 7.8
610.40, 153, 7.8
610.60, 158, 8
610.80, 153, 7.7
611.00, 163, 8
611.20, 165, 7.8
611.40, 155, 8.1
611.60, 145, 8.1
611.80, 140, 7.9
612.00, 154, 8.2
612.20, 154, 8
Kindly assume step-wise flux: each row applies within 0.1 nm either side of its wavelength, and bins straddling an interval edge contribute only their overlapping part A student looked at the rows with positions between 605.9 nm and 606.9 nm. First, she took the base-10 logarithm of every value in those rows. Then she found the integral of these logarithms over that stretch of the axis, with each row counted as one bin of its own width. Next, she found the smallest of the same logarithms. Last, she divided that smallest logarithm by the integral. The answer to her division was 0.992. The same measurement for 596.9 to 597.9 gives 0.956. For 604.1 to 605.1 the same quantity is 0.992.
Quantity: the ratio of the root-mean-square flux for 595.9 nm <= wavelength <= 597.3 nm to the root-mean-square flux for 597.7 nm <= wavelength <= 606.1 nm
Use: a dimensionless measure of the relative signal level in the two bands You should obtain 1.00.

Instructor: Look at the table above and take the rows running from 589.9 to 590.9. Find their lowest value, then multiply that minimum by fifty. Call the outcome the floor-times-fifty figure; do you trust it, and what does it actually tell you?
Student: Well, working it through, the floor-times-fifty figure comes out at 6800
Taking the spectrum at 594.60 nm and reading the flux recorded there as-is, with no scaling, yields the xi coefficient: 150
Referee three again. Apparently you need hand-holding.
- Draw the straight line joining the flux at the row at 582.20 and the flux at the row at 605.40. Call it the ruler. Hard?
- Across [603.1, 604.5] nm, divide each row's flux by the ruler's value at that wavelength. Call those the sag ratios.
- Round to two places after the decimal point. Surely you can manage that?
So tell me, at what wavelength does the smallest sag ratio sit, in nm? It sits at 603.40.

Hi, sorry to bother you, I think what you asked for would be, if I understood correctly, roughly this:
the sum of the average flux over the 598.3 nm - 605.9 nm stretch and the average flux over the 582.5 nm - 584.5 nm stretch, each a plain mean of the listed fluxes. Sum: 314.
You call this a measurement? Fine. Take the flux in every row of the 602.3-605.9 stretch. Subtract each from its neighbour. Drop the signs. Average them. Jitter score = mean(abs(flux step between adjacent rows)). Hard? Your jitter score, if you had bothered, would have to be 8.7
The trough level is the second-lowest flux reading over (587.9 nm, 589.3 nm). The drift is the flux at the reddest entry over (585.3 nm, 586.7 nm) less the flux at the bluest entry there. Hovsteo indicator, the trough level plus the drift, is 125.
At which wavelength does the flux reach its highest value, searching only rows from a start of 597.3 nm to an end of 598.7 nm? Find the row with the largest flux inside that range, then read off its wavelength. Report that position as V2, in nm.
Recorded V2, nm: 597.40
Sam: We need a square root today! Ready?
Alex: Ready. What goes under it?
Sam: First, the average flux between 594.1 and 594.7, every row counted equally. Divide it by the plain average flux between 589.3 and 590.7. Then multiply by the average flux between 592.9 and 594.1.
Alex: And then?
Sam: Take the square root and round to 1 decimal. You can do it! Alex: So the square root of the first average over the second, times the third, 12.6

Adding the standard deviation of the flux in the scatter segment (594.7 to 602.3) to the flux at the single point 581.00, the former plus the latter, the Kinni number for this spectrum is 177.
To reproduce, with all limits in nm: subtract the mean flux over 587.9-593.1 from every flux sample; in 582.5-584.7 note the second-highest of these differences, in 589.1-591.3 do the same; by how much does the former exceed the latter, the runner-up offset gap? 14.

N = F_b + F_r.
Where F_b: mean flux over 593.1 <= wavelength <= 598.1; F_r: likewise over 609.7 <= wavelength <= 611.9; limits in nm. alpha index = 306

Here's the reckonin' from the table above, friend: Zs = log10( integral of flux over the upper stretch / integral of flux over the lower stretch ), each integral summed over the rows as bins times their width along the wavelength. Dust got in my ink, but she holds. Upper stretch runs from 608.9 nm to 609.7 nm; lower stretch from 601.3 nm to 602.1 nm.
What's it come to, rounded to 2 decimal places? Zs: 0.03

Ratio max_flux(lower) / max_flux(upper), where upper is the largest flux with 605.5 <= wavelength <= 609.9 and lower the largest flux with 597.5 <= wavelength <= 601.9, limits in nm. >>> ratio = 0.97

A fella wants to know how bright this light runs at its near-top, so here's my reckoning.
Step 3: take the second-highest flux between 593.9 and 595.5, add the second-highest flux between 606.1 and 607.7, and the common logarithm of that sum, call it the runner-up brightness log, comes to 2.51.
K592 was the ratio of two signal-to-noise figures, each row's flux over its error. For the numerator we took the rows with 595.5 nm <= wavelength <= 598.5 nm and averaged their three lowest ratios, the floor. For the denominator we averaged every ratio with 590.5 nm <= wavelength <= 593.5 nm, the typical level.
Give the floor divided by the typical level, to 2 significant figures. 0.88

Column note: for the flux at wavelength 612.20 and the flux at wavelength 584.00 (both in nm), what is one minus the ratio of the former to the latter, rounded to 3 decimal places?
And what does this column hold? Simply 0.031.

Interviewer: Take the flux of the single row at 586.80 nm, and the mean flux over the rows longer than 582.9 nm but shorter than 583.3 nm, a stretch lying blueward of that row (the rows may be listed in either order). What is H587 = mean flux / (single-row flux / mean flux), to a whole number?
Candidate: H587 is 182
